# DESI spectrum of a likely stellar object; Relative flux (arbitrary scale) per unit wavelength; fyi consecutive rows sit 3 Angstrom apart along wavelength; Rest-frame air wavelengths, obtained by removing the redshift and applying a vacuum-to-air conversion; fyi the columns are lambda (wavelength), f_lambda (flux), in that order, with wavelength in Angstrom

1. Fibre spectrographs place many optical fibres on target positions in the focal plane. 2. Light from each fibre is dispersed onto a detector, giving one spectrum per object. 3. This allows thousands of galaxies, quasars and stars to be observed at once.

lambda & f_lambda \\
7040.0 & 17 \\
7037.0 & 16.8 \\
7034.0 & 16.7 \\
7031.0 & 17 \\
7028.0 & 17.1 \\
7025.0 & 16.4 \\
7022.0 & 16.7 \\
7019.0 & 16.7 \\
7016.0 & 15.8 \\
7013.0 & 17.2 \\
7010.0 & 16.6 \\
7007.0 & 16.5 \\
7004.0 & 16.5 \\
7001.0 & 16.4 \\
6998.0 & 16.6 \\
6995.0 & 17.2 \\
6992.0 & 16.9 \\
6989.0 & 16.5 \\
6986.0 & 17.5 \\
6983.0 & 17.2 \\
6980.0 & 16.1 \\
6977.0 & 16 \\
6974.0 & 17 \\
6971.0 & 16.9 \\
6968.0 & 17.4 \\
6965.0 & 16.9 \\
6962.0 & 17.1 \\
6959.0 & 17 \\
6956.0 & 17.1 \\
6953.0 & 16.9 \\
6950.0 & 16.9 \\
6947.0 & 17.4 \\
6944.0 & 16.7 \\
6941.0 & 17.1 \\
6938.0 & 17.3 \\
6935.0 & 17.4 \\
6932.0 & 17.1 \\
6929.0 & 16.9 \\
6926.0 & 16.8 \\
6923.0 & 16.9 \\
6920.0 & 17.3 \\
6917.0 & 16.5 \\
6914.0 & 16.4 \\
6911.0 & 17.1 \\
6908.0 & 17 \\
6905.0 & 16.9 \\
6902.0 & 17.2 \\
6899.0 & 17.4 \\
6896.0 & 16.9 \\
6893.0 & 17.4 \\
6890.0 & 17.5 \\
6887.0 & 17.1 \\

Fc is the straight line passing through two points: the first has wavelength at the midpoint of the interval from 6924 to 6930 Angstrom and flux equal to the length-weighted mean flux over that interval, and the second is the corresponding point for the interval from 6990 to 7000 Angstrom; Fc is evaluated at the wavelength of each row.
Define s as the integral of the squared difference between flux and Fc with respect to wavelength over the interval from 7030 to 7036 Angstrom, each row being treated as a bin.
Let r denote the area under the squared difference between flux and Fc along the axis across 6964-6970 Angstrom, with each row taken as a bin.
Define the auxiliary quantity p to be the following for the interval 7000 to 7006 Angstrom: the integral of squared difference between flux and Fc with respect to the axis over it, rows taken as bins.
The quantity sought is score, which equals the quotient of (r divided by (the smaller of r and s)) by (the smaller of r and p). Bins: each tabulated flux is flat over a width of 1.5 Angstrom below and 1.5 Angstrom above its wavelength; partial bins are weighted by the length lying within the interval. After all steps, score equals 8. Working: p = 1.0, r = 0.90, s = 0.13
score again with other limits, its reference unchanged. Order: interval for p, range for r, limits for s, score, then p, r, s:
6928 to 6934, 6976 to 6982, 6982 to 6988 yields 6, 0.3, 3.59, 1.61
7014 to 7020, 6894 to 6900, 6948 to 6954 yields 6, 3.5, 0.92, 0.16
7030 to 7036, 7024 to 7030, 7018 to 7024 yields 23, 0.1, 0.71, 0.24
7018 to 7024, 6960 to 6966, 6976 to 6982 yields 5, 0.2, 0.20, 3.59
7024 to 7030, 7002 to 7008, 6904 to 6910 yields 11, 0.7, 0.80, 0.11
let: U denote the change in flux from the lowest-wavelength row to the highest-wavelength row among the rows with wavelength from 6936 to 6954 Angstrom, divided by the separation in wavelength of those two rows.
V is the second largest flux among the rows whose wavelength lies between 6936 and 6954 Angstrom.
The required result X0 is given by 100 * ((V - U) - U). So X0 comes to 1735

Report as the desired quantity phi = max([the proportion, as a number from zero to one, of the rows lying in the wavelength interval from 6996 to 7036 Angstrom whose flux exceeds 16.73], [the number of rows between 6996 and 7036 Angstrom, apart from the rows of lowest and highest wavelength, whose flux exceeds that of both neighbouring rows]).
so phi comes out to 2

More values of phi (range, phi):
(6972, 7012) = 2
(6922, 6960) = 3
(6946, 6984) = 4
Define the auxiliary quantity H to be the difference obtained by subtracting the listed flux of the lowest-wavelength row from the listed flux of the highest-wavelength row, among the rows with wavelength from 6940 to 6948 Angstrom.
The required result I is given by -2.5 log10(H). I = 1.3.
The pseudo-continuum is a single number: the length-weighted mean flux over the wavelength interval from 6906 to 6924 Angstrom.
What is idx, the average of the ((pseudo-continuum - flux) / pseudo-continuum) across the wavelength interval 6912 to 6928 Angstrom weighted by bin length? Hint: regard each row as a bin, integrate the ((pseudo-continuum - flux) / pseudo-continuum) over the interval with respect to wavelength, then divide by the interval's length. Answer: 0.004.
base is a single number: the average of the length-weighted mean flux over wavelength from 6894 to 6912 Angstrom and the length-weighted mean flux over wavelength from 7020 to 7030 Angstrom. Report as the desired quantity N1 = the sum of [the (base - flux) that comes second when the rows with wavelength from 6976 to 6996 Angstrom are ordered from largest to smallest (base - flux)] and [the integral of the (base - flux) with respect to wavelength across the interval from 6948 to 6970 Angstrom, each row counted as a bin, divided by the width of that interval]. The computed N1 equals 0.7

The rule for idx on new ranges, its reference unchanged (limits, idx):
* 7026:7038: -0.001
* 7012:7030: 0.013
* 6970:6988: 0.006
